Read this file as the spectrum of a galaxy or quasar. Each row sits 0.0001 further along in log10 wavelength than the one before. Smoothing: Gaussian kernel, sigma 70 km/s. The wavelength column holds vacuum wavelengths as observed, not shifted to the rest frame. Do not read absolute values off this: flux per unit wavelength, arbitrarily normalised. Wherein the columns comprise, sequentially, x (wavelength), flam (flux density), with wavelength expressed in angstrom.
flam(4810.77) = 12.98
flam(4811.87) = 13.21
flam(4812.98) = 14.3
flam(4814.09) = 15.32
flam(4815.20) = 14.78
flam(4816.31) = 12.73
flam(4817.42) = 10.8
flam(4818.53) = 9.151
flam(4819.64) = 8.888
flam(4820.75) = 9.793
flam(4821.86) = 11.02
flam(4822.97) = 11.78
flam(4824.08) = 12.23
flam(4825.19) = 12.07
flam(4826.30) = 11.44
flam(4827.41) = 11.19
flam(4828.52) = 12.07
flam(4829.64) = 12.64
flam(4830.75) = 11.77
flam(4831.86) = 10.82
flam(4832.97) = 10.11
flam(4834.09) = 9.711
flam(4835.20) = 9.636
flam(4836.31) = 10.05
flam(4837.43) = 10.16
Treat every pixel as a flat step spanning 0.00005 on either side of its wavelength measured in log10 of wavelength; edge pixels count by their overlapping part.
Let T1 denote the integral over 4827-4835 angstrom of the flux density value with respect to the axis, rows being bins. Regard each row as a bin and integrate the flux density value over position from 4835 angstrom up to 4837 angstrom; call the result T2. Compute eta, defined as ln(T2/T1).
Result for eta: -1.50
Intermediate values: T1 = 89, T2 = 20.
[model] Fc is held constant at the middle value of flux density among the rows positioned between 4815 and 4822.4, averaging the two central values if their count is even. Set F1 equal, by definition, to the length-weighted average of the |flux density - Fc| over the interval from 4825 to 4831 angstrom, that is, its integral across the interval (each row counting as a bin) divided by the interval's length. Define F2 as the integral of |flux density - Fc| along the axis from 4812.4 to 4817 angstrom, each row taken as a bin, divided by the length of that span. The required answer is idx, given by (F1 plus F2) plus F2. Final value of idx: 7.8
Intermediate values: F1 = 1.06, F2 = 3.4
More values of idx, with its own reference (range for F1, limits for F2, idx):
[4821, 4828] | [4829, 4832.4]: 2.7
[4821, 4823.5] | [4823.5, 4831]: 2.9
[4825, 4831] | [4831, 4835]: 2.4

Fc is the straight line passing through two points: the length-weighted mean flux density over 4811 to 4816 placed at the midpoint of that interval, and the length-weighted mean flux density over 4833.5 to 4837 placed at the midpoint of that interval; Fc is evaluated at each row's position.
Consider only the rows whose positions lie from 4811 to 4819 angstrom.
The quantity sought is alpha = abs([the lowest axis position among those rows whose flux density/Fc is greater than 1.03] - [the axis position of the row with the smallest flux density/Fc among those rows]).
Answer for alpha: 4.4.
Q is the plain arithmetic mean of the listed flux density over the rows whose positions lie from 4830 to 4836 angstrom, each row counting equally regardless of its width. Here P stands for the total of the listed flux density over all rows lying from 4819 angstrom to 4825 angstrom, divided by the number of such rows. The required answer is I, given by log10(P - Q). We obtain -0.5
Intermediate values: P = 10.7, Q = 10.4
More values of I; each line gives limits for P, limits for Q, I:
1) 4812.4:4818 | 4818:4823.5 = 0.5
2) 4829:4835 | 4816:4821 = -0.1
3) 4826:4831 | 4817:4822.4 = 0.3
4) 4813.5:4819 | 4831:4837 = 0.4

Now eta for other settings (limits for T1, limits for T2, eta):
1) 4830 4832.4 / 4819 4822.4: 0.20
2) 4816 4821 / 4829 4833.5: 0.00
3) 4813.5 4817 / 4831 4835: -0.18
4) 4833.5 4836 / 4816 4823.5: 1.18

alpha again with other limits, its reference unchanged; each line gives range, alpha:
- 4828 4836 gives 5.6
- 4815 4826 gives 4.4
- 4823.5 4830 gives 1.1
